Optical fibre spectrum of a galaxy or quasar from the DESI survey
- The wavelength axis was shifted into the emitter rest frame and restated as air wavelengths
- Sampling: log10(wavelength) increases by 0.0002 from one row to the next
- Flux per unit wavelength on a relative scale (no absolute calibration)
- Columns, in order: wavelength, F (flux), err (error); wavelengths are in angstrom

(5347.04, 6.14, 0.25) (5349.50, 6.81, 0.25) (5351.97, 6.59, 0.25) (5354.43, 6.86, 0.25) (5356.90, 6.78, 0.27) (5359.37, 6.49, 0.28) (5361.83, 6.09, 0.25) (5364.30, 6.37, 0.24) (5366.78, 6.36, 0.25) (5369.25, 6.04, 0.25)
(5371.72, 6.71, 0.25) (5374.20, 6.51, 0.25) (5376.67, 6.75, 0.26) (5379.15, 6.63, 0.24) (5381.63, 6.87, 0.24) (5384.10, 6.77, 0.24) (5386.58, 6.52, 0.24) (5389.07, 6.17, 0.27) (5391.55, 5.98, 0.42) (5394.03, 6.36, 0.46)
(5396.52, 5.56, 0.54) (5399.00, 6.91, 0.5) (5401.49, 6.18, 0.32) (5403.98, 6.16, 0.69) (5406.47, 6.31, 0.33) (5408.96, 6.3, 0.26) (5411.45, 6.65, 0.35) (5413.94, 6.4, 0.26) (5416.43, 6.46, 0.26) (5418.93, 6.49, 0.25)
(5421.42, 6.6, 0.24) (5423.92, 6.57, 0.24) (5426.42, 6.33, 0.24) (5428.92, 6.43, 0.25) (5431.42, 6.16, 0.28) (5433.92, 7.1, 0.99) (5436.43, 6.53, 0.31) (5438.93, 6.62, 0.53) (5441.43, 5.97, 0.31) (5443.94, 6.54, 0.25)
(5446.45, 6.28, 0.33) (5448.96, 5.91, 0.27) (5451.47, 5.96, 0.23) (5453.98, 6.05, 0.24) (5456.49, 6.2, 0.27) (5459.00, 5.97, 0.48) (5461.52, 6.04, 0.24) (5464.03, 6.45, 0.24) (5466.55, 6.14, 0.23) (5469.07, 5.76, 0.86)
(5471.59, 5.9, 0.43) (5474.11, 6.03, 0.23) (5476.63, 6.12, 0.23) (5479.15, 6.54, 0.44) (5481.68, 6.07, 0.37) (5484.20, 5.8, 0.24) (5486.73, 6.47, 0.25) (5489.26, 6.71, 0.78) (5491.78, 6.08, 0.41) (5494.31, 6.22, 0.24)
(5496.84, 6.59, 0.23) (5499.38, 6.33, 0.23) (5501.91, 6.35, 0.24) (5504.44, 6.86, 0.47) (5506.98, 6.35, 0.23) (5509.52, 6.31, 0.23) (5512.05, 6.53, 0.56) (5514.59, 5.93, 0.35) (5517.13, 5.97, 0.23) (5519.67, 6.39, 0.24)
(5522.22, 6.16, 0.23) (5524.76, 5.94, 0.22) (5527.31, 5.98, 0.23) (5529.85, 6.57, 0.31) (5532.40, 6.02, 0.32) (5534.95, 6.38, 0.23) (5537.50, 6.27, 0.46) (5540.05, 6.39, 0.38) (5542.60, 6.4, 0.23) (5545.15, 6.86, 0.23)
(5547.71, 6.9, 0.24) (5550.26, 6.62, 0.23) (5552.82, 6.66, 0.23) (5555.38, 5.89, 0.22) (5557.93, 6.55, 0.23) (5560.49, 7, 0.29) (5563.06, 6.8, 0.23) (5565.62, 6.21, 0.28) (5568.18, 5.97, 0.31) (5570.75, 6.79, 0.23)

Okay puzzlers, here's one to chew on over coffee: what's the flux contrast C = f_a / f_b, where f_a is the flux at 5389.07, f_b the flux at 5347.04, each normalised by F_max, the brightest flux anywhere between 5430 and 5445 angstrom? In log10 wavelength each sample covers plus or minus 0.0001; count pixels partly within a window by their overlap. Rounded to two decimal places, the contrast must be 1.00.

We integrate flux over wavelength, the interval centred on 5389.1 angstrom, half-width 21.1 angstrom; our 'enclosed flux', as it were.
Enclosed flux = 270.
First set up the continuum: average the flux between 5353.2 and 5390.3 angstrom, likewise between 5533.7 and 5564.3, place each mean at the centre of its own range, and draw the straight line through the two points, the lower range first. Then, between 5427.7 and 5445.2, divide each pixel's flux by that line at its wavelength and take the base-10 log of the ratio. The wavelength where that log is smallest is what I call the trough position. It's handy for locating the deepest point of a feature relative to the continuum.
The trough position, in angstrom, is 5441.43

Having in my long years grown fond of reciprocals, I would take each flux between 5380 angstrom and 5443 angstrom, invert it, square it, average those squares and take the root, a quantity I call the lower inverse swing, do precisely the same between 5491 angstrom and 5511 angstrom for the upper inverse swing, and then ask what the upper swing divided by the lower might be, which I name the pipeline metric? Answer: 1.00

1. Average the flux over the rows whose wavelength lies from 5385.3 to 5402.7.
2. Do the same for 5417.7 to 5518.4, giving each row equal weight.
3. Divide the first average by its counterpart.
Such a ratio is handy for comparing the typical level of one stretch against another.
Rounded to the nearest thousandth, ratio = 0.993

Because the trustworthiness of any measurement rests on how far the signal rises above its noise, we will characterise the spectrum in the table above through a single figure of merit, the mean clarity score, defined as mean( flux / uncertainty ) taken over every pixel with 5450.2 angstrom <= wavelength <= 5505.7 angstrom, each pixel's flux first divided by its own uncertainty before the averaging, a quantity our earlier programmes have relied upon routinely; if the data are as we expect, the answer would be 21.2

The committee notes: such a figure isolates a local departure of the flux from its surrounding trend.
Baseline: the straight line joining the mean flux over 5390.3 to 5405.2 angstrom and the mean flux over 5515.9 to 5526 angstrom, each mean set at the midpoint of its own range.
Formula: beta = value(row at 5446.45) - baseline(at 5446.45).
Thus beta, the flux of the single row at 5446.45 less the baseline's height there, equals 0.12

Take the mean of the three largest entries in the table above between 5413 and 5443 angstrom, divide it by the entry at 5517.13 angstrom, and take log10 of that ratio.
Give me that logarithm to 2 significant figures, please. 0.055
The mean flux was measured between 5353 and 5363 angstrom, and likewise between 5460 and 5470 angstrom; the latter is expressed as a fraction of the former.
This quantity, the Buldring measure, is 0.930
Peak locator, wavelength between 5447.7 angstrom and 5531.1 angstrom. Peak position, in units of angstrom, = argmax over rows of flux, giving 5504.44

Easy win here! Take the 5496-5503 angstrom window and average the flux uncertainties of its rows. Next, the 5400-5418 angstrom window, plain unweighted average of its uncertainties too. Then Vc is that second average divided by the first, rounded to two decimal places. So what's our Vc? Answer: 1.51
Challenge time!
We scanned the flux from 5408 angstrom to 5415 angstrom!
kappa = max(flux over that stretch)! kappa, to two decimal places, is 6.65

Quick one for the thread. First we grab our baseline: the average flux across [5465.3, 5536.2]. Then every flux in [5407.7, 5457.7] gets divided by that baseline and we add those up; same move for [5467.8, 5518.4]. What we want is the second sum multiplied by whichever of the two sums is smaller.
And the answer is 402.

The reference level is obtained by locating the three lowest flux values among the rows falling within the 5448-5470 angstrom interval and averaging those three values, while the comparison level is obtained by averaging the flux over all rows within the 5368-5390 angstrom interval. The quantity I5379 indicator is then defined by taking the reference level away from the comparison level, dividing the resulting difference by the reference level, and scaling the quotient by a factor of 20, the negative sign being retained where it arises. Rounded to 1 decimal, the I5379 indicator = 2.3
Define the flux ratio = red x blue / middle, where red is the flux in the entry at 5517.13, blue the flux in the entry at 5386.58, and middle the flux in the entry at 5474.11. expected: 6.5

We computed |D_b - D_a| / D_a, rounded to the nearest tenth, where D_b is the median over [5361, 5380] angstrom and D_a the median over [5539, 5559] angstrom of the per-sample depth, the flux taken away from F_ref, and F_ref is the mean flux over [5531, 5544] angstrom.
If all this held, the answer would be -0.5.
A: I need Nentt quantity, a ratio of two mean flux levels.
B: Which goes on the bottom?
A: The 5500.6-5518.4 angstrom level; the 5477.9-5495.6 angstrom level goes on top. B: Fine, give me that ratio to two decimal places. 0.99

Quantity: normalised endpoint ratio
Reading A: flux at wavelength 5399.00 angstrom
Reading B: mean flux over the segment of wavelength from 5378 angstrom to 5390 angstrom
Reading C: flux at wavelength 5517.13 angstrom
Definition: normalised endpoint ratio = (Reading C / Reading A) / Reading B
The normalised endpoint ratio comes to 0.131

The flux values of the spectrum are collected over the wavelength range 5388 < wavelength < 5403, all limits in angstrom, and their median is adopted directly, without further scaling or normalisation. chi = 6.2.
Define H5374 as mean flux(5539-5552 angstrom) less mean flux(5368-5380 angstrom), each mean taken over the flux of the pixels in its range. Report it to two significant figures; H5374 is 0.11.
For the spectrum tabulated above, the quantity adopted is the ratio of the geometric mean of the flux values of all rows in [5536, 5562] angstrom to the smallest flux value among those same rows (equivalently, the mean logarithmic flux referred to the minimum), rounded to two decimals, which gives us 1.11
